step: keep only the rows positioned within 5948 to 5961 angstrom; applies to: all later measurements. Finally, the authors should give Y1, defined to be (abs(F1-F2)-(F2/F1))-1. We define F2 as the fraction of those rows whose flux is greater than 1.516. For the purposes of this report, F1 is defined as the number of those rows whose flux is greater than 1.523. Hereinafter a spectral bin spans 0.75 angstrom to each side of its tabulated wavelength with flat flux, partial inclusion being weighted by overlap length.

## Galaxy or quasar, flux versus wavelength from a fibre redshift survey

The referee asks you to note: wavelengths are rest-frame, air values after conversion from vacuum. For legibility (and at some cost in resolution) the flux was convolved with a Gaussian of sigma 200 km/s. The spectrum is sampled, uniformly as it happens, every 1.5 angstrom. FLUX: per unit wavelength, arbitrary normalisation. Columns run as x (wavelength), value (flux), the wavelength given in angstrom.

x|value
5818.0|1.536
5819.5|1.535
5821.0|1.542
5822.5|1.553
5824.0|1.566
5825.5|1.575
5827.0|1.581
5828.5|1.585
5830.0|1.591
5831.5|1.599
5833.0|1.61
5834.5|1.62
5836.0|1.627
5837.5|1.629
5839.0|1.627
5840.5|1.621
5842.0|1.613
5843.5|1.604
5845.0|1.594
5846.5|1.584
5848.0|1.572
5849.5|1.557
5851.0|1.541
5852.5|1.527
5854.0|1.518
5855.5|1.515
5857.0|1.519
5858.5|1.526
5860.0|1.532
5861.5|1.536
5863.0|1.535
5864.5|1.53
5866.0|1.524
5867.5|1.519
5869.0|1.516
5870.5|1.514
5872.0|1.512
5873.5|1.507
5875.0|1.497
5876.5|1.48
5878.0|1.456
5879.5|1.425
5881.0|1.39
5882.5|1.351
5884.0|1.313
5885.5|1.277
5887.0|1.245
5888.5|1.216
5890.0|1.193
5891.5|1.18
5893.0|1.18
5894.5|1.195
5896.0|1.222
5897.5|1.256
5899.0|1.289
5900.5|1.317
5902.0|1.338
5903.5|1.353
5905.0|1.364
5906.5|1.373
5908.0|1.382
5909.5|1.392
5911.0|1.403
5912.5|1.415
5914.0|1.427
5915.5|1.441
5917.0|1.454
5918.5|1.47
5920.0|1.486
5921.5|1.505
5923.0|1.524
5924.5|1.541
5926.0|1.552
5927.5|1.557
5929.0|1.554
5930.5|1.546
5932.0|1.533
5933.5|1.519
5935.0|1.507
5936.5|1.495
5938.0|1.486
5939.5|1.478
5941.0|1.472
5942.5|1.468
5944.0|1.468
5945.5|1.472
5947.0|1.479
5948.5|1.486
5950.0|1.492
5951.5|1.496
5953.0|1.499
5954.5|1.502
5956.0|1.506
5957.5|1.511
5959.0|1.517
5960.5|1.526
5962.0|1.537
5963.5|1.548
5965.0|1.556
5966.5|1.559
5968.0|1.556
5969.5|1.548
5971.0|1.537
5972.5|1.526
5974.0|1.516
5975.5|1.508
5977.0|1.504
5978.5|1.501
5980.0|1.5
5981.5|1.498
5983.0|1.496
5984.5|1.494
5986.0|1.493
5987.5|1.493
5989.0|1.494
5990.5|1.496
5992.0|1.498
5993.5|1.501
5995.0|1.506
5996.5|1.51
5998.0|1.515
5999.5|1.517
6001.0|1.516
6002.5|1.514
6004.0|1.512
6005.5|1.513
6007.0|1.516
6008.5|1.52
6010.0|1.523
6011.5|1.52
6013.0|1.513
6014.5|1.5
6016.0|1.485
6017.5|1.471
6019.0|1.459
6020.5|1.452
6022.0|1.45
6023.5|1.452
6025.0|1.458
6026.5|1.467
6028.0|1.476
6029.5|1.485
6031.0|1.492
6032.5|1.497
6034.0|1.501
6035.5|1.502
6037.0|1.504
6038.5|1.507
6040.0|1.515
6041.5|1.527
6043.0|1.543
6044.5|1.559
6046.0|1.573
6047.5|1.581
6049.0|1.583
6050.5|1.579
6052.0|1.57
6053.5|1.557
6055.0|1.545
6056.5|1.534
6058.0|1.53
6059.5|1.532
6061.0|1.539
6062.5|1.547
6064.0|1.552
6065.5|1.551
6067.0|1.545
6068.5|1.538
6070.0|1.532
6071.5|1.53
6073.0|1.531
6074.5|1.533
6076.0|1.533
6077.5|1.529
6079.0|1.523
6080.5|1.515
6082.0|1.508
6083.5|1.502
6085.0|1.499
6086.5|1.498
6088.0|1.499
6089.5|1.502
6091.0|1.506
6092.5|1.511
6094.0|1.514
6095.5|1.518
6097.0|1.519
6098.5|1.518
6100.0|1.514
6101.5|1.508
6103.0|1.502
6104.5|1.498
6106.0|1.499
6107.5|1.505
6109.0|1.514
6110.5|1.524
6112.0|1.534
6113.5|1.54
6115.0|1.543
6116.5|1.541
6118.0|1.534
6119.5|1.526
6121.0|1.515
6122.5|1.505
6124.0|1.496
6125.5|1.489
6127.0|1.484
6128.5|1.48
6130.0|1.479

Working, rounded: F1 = 1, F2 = 0.22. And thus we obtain -0.4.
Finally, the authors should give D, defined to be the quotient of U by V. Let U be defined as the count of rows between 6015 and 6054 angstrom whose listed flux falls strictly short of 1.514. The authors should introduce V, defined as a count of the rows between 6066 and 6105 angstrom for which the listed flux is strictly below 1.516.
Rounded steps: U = 16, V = 14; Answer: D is 1.14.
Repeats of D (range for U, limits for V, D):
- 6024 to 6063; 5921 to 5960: 0.59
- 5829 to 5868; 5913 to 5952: 0.00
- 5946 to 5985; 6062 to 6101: 1.36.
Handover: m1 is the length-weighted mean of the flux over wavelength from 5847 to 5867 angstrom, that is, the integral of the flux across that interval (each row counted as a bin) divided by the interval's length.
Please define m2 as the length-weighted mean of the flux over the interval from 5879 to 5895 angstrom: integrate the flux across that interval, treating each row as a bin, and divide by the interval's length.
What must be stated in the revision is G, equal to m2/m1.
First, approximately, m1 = 1.53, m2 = 1.27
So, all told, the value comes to 0.83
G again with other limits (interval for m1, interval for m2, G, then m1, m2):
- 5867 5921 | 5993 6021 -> 1.10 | 1.37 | 1.50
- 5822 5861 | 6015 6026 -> 0.93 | 1.58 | 1.46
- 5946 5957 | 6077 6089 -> 1.01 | 1.49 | 1.51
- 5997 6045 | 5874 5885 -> 0.94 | 1.50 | 1.41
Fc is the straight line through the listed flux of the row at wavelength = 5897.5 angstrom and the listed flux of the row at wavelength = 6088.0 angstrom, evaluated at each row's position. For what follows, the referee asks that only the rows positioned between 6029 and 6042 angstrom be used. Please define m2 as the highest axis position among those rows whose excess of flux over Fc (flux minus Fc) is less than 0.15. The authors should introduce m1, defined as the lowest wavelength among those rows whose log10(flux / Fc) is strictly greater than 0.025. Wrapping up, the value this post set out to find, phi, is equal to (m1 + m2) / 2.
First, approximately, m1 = 6041.5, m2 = 6041.5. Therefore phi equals 6041.5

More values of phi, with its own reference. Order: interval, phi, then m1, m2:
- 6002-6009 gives 6005.5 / 6002.5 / 6008.5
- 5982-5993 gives 5987.5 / 5983.0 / 5992.0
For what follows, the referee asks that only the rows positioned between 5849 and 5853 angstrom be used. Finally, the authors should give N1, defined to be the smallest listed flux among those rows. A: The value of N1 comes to 1.527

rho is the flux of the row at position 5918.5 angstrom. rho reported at 1.47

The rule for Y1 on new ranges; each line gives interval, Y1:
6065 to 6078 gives 6.9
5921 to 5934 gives 5.0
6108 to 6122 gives 5.1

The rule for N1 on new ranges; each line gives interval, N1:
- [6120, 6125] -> 1.496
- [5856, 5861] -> 1.519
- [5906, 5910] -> 1.373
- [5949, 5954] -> 1.492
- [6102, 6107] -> 1.498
